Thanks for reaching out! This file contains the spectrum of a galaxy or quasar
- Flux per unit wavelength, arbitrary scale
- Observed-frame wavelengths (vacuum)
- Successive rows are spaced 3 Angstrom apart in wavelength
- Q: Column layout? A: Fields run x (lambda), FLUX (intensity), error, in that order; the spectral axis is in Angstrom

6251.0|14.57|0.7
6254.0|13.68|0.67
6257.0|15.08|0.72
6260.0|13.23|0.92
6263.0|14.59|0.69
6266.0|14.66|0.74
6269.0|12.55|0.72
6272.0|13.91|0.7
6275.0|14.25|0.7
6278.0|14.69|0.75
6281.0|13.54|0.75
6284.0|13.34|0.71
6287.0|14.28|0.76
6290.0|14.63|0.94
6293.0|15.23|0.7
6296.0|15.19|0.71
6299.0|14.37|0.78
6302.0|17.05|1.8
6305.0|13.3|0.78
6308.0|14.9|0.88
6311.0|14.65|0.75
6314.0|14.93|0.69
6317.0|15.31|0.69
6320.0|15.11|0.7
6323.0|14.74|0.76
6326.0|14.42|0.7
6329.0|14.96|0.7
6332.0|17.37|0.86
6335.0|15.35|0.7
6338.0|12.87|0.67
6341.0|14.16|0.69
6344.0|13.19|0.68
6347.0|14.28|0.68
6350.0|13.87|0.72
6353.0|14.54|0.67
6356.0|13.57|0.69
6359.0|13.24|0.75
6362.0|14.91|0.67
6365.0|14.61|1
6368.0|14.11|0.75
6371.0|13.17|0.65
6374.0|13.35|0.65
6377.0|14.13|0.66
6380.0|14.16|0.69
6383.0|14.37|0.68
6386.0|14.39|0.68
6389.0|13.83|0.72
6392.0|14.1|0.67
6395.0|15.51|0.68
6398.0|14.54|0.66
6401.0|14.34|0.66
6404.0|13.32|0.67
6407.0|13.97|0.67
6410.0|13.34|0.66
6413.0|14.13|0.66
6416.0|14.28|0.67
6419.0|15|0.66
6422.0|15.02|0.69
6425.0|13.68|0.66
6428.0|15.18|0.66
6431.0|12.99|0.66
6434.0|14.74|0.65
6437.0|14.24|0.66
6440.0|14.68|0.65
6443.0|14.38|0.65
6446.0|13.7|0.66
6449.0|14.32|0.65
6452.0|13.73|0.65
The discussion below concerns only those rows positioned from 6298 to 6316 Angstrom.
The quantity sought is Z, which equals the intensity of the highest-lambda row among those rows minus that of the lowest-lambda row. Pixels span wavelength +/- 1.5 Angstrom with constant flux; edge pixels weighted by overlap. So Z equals 0.6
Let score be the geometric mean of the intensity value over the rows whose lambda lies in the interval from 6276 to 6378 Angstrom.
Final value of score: 14.4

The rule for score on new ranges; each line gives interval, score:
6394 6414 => 14.1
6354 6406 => 14.1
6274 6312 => 14.5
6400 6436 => 14.1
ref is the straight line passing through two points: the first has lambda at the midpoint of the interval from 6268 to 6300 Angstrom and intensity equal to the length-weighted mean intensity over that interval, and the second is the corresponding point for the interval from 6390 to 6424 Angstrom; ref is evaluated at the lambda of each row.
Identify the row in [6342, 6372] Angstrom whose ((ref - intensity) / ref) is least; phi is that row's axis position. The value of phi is 6362.0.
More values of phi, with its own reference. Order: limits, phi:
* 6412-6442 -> 6428.0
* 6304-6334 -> 6332.0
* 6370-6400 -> 6395.0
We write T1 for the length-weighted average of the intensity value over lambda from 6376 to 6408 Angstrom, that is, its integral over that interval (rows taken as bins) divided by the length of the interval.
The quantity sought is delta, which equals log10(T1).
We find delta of 1.154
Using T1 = 14.2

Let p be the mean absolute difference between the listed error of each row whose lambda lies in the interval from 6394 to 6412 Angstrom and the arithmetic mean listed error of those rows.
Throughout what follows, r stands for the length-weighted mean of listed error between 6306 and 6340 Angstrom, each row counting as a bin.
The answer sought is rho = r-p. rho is 0.73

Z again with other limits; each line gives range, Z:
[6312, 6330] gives 0.0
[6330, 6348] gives -3.1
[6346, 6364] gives 0.6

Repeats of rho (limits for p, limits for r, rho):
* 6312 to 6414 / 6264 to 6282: 0.69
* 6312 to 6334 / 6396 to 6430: 0.62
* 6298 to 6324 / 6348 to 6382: 0.51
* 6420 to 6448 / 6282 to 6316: 0.85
